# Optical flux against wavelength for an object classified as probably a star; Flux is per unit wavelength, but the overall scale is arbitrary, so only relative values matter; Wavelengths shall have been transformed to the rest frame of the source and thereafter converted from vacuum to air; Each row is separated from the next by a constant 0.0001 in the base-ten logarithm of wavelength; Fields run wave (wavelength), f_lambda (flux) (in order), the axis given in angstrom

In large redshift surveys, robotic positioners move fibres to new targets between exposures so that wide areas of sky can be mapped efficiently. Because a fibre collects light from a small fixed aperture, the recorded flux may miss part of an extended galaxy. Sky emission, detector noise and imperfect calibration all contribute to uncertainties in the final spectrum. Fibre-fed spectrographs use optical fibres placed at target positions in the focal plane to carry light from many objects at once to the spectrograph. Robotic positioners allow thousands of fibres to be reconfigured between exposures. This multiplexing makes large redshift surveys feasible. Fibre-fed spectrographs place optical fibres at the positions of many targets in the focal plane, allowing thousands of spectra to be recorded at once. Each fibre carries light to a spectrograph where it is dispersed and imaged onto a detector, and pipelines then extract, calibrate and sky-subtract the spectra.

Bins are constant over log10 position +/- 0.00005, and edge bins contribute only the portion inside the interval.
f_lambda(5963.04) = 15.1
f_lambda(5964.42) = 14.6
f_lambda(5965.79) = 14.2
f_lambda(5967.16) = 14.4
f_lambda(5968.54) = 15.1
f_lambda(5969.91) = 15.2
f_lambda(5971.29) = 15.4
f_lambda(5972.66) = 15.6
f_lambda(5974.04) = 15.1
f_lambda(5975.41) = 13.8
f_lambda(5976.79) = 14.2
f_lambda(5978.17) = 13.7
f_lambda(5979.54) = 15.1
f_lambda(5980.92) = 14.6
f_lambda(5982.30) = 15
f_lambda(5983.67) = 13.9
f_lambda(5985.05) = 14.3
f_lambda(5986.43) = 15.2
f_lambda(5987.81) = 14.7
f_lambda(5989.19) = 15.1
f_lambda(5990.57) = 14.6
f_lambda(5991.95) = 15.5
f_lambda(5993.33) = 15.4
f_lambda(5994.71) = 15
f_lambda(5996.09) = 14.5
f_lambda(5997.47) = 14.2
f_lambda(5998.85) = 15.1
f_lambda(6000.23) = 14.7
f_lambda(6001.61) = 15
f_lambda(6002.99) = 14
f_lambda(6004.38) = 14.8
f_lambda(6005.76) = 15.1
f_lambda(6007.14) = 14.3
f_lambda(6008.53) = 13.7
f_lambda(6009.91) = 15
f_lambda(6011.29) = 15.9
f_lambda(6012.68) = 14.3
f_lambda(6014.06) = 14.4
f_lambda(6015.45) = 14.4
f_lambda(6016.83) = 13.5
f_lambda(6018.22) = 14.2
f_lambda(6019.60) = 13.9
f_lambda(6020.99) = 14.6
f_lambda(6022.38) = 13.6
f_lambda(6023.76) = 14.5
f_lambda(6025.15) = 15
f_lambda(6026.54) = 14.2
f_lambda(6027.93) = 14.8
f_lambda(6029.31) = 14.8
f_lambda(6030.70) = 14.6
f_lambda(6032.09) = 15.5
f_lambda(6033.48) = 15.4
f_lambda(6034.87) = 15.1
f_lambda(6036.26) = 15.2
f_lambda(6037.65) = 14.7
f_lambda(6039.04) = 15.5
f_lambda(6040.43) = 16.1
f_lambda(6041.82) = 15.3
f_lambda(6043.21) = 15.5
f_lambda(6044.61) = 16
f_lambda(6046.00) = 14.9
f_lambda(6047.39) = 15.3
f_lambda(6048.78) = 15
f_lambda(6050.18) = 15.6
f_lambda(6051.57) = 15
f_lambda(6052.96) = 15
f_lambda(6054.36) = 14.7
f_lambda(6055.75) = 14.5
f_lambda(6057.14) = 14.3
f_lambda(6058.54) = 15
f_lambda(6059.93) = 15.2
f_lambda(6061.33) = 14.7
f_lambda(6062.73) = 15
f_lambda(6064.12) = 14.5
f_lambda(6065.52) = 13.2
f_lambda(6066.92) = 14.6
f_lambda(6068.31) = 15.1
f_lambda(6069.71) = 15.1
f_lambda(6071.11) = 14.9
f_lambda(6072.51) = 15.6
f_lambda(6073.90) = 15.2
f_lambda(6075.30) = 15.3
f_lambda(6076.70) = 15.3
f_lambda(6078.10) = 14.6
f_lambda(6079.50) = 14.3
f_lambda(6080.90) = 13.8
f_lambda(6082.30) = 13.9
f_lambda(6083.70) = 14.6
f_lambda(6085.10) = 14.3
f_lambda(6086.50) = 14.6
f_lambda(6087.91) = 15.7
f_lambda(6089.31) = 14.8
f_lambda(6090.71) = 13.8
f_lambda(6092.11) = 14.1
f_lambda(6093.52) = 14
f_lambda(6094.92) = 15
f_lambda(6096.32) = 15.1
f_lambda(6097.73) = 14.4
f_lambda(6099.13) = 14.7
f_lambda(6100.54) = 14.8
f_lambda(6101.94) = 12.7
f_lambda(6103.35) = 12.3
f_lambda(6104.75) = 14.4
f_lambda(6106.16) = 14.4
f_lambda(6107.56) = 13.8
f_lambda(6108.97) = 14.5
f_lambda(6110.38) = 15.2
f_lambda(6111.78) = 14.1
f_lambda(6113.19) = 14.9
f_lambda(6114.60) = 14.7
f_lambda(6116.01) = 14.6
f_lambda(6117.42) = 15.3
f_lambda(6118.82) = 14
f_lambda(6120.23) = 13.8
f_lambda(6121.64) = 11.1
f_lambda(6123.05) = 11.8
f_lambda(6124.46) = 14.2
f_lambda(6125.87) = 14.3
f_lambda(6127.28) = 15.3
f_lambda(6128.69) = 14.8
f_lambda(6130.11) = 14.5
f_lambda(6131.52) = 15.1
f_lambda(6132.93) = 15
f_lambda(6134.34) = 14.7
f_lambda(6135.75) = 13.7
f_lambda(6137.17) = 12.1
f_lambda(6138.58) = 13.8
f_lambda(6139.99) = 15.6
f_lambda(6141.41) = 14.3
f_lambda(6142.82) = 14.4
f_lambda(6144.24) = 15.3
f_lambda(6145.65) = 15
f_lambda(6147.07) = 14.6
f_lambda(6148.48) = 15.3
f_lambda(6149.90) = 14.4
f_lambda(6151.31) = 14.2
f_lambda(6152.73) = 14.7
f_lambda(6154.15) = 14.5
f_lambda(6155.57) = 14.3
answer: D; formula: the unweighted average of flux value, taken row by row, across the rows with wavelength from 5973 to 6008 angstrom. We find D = 14.7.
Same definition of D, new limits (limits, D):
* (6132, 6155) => 14.5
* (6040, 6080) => 15.0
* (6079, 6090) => 14.5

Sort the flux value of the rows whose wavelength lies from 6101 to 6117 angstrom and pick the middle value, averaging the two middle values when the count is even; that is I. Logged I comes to 14.40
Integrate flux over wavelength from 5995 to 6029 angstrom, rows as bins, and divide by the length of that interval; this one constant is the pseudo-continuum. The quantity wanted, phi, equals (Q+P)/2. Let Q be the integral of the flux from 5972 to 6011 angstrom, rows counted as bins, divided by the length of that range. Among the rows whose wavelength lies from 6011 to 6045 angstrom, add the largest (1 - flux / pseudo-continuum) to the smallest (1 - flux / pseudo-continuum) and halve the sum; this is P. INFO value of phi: 7.34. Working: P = -0.02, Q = 14.70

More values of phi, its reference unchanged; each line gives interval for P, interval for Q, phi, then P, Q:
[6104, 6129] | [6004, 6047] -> 7.45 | 0.09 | 14.81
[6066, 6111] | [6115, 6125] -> 6.80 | 0.03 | 13.57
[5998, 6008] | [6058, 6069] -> 7.33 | 0.00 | 14.66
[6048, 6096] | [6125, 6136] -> 7.36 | 0.00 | 14.71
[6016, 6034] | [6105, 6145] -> 7.13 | 0.00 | 14.26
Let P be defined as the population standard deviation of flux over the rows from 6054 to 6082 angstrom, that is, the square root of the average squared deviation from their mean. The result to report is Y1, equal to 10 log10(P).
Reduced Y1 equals -2.6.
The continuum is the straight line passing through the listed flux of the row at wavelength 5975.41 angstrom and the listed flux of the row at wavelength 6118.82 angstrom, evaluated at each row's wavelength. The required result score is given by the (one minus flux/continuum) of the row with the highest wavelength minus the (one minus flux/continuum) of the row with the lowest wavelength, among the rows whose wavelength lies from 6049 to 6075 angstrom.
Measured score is 0.03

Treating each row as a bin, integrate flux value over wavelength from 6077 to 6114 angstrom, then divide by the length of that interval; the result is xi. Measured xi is 14.3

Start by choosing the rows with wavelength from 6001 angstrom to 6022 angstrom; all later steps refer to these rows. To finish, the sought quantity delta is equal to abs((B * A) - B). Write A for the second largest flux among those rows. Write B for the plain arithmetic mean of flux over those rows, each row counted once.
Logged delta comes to 204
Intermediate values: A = 15.1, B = 14.5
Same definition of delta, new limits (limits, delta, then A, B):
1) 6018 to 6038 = 211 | 15.4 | 14.7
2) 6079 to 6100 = 204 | 15.1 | 14.5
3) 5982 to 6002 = 213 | 15.4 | 14.8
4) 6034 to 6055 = 229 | 16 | 15.3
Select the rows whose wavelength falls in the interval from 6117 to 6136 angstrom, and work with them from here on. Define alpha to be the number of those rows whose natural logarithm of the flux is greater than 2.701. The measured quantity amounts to 4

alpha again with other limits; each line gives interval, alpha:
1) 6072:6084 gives 4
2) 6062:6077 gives 8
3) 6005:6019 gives 3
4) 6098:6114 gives 2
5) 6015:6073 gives 23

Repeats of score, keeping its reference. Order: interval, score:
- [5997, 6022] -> -0.03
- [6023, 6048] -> -0.06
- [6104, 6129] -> -0.03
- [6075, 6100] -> 0.05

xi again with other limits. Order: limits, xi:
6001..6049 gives 14.8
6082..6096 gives 14.5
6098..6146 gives 14.2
